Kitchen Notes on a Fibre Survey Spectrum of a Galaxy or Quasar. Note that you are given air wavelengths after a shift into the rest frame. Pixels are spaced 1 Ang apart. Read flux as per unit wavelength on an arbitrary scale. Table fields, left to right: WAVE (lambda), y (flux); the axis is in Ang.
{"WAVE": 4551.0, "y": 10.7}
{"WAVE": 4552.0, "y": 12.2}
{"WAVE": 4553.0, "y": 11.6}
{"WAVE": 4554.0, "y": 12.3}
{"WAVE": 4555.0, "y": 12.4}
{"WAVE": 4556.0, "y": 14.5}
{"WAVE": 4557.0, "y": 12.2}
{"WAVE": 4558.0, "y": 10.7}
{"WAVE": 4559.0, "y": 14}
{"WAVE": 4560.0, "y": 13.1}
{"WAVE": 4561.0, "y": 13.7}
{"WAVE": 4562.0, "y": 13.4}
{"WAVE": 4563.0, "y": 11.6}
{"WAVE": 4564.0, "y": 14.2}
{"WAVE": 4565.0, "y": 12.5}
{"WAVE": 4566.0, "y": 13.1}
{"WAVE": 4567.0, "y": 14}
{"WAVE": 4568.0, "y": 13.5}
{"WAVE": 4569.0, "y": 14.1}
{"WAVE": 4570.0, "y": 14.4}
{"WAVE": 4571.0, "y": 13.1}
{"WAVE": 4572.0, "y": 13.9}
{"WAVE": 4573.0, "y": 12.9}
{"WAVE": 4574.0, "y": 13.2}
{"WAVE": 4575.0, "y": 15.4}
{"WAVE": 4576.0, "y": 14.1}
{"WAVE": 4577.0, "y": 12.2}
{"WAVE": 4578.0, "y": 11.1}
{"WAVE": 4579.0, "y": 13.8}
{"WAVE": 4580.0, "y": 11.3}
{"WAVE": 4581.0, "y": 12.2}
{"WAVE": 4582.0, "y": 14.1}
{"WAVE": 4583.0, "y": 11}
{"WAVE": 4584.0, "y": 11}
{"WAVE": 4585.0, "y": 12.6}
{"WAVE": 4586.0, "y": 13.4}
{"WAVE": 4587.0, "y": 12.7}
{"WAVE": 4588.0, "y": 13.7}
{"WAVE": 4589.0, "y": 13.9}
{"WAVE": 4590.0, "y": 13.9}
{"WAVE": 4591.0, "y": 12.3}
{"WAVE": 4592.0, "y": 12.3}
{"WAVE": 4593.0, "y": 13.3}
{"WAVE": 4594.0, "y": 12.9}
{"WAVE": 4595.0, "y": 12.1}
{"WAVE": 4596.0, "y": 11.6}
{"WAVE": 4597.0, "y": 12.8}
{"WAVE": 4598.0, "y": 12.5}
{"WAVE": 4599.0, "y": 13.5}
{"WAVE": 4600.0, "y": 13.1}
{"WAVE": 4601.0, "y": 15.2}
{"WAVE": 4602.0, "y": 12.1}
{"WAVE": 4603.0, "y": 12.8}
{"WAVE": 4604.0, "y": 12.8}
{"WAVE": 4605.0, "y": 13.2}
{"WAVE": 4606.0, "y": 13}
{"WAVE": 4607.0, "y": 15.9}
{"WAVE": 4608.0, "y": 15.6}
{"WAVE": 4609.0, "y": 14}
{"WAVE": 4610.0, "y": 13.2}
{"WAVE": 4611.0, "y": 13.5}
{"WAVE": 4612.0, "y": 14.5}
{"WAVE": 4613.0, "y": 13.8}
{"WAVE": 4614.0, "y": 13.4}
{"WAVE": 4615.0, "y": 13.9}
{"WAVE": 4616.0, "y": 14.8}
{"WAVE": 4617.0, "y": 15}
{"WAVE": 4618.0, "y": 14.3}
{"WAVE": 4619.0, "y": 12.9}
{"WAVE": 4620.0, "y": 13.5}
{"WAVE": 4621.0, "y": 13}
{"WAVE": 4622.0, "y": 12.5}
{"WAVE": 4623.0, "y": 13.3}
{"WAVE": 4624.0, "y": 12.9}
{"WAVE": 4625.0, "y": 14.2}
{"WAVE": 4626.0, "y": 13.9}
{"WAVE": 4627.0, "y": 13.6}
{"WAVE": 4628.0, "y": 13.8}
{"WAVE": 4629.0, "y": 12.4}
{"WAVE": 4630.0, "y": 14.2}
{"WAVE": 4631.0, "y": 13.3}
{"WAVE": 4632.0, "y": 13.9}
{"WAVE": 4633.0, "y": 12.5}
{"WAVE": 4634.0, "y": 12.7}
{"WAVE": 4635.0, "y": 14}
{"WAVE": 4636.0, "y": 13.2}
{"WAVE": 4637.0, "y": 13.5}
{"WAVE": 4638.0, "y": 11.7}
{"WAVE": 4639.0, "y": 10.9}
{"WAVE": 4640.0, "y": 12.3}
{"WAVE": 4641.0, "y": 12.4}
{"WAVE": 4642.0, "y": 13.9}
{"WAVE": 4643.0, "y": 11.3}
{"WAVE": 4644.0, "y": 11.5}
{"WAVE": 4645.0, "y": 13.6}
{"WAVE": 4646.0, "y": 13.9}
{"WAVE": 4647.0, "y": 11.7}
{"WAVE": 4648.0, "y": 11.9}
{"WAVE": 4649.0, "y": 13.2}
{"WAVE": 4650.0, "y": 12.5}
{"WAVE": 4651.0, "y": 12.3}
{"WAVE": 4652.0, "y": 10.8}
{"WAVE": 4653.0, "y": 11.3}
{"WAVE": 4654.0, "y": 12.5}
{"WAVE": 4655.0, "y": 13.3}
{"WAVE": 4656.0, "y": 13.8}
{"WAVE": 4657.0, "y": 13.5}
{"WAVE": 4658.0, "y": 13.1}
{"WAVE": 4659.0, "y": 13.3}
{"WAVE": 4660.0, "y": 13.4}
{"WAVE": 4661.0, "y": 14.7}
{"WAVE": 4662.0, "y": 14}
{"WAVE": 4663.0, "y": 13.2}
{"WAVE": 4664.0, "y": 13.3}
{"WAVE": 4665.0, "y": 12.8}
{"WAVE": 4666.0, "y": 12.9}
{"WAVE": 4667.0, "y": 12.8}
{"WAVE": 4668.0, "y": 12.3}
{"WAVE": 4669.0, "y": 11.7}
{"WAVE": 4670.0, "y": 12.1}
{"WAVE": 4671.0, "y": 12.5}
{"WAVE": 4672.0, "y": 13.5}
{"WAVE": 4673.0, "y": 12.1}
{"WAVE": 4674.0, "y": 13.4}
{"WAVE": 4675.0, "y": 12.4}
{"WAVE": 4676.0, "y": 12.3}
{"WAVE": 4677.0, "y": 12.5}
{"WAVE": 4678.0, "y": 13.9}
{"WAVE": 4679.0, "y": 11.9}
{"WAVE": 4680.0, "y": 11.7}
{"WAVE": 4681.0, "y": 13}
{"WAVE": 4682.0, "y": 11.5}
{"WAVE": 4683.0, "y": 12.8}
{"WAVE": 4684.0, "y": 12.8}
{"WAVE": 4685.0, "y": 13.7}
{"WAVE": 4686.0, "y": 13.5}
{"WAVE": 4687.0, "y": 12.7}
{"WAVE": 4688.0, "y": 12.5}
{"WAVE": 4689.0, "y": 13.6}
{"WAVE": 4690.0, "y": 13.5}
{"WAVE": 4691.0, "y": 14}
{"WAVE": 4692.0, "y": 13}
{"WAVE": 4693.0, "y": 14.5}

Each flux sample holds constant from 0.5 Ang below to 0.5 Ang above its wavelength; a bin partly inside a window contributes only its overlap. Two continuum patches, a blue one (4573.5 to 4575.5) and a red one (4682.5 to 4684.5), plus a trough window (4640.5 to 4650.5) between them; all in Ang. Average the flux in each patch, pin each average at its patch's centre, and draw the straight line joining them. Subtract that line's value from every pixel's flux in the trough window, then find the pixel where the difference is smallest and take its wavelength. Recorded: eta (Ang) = 4643.0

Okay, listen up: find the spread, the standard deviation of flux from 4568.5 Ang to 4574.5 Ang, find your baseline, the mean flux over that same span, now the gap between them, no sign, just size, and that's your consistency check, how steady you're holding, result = 13.0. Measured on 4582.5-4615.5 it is 12.1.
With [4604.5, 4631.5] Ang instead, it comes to 12.9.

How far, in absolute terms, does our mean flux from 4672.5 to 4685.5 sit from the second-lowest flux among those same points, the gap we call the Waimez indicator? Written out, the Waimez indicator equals 0.92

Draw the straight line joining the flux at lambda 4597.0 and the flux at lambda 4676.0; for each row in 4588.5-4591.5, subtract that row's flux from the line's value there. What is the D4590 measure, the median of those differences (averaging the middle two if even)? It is -1.0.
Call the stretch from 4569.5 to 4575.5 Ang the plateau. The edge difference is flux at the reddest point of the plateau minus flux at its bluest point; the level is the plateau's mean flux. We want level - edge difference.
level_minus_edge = 12.8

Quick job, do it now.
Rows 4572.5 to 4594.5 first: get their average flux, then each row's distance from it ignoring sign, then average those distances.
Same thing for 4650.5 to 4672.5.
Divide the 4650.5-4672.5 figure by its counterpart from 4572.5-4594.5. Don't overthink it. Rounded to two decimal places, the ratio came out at 0.75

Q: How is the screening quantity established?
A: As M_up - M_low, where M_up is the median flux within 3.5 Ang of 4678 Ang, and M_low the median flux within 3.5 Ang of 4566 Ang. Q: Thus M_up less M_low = -1.1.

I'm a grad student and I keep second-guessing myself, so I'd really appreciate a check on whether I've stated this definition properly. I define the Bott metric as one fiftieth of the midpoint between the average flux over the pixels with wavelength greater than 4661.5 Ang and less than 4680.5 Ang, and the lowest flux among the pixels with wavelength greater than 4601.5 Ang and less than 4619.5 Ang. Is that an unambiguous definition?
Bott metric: 0.248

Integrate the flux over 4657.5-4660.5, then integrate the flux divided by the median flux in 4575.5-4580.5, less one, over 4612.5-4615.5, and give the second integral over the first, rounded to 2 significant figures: 0.0093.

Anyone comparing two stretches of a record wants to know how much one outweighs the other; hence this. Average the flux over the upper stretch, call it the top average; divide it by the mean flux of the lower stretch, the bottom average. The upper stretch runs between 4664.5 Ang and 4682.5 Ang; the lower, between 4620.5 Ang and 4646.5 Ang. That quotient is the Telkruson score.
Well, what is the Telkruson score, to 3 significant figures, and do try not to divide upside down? 0.962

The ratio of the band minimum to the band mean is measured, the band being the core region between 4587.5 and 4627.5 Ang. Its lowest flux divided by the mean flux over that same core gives 0.86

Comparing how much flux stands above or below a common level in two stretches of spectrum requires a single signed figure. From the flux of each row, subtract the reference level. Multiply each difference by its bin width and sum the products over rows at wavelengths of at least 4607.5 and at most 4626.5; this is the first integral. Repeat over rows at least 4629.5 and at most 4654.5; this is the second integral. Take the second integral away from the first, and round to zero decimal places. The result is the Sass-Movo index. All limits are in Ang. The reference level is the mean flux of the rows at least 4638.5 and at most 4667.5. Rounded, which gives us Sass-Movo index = 24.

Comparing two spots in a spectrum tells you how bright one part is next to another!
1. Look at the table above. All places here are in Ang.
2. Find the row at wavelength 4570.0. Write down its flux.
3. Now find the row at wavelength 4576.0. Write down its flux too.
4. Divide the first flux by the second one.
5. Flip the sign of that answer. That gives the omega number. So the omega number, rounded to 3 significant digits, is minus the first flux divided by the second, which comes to -1.02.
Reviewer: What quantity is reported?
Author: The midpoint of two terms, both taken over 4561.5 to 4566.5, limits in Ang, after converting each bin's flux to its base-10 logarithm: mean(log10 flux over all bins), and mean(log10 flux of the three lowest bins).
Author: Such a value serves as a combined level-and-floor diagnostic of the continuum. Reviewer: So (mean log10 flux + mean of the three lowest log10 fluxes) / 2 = 1.10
